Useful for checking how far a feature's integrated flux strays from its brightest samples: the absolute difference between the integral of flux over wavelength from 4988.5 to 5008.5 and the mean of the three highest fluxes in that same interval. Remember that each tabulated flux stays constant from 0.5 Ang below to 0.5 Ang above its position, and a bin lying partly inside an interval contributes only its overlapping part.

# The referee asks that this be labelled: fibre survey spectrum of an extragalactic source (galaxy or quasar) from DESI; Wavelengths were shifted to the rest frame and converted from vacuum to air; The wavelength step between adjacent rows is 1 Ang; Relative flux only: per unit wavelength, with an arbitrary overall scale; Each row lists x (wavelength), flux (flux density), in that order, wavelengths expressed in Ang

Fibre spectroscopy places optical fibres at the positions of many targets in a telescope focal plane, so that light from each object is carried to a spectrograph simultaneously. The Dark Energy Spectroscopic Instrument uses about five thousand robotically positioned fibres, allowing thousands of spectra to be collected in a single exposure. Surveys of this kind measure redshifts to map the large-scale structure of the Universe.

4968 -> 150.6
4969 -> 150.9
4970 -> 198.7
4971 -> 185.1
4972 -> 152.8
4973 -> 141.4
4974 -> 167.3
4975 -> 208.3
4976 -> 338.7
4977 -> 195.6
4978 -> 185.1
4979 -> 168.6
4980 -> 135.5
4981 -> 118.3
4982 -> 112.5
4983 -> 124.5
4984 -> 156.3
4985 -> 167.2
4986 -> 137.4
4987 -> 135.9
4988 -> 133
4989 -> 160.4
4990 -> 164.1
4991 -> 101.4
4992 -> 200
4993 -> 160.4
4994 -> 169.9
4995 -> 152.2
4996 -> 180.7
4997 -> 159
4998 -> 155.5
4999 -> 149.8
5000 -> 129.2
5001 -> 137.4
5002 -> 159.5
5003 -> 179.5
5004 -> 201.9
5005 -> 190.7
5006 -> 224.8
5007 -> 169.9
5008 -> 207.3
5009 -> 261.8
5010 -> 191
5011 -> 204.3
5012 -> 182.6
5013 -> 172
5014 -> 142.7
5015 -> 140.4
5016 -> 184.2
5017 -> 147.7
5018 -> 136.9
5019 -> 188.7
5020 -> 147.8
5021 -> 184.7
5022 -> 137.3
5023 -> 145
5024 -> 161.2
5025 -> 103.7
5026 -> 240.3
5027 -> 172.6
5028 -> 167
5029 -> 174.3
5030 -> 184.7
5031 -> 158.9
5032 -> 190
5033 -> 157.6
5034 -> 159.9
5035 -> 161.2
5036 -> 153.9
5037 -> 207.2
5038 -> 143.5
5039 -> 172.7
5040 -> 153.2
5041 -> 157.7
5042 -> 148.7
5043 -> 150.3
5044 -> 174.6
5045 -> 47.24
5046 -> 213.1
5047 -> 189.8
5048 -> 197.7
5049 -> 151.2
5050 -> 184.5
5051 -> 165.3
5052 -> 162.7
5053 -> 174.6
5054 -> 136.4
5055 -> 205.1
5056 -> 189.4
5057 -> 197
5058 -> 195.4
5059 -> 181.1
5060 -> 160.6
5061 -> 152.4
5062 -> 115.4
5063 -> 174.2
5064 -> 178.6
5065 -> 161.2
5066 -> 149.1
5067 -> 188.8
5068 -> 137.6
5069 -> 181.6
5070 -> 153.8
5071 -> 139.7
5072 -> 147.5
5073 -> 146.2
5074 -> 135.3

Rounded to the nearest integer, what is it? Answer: 3142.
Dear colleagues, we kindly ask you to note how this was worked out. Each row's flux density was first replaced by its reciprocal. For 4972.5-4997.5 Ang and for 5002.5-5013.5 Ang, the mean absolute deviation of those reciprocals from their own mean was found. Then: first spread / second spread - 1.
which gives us 1.3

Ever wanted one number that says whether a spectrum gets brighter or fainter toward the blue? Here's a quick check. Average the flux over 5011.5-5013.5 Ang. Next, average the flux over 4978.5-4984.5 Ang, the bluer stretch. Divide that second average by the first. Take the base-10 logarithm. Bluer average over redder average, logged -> -0.12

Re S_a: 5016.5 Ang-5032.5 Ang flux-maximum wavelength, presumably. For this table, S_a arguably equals 5026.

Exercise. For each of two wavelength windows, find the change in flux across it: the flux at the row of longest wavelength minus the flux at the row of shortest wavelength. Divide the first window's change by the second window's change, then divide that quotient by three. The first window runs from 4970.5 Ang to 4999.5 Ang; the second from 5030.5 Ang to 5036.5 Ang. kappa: 2.35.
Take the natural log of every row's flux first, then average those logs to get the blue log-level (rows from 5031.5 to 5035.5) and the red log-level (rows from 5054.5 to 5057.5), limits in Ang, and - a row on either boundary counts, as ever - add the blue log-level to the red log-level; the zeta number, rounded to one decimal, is 10.4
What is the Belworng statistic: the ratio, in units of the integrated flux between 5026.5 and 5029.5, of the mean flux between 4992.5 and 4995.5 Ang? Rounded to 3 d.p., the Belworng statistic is 0.313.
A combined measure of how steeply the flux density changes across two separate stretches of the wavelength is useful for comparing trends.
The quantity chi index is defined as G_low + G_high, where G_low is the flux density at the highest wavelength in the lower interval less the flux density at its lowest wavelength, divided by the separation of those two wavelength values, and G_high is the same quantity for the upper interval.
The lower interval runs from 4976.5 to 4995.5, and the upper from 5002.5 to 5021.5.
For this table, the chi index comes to -2.1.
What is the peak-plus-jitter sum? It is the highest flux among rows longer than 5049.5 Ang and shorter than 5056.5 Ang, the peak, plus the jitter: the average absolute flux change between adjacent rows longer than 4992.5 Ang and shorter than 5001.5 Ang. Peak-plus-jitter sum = 220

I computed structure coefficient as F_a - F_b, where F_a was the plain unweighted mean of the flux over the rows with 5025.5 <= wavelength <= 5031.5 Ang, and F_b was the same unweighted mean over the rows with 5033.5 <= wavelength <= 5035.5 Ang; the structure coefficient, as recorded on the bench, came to 22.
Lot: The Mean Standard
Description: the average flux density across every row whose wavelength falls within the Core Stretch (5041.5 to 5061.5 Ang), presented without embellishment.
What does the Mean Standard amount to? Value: 169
